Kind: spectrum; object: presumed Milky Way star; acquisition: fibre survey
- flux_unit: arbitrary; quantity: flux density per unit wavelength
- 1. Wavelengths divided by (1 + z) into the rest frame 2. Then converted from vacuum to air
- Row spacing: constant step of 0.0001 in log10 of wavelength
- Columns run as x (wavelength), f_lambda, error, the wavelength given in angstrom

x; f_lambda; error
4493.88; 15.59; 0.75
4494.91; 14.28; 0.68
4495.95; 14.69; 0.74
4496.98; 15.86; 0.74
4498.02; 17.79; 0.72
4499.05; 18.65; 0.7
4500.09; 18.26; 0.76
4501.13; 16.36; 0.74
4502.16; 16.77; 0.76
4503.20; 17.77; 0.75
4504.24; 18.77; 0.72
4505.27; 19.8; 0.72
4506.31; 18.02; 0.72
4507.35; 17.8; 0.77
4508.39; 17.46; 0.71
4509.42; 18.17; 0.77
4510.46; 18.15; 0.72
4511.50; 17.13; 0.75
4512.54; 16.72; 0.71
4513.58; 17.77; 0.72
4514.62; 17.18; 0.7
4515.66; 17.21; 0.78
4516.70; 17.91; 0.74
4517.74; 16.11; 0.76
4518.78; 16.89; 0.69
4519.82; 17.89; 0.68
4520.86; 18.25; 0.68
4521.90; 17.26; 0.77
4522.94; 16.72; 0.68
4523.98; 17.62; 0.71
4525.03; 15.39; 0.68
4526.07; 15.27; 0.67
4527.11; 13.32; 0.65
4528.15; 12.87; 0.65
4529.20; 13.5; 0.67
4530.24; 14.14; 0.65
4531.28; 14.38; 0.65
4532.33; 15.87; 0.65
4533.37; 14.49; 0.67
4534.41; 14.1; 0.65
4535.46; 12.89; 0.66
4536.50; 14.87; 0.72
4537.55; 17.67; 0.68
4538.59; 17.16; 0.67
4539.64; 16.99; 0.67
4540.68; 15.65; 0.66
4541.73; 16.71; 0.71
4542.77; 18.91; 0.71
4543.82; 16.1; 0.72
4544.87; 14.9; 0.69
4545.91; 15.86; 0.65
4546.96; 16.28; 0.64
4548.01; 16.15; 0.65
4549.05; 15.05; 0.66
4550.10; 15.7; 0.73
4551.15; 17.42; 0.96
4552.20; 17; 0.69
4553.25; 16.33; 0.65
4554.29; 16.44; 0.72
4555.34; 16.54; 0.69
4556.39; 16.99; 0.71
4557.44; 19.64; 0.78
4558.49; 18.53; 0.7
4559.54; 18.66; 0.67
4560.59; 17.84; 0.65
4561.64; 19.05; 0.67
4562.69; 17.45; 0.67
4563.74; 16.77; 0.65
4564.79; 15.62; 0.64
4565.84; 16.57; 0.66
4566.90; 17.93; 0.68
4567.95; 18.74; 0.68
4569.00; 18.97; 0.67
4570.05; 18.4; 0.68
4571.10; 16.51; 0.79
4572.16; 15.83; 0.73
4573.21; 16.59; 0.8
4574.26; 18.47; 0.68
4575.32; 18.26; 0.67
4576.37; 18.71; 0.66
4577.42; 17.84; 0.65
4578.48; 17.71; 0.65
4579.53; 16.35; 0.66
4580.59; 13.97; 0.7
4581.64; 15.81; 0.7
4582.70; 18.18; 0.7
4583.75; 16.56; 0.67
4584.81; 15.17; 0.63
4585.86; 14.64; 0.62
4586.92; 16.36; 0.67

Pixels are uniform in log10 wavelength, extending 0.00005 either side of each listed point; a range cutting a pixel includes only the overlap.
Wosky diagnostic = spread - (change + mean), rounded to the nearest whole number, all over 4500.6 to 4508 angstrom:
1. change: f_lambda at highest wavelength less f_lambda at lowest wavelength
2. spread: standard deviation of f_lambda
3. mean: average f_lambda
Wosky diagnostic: -18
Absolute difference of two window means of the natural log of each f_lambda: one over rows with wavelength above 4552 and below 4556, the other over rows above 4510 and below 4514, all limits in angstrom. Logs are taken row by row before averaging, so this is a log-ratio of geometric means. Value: 0.05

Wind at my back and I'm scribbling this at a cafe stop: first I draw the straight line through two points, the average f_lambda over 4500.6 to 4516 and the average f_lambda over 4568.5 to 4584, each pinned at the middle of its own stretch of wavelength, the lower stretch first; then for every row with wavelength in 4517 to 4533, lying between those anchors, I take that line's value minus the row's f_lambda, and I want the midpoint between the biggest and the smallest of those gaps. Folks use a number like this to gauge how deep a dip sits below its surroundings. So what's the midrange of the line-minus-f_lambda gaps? 2.0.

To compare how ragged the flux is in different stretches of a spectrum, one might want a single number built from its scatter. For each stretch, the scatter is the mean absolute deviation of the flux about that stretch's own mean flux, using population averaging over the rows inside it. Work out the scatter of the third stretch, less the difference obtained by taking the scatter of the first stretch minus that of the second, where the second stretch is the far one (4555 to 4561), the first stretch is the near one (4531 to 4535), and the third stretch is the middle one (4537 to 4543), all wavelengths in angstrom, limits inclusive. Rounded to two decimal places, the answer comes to 1.07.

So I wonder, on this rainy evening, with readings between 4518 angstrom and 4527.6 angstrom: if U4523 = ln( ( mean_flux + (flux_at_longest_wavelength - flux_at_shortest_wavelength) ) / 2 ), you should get 1.87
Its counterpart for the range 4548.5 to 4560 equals 2.34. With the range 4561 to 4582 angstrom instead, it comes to 1.95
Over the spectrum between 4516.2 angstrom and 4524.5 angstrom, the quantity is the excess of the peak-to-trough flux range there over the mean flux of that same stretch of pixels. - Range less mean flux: -15.2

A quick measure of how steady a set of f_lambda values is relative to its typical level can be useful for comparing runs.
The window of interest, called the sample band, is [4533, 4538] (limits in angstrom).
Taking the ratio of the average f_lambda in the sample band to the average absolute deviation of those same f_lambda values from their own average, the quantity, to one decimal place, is 12.6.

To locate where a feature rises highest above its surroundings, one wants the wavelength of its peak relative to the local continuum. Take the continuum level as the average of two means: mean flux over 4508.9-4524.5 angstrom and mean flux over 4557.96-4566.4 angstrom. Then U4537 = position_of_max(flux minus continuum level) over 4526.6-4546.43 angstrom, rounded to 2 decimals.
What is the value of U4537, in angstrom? 4542.77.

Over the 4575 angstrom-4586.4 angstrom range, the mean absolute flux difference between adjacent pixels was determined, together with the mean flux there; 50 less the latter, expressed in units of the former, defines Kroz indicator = 26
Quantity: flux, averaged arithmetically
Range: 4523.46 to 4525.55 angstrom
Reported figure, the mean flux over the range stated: 16.5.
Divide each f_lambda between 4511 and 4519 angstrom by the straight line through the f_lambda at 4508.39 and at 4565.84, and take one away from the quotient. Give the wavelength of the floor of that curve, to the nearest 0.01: 4517.74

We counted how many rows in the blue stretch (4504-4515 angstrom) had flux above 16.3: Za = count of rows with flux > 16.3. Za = 11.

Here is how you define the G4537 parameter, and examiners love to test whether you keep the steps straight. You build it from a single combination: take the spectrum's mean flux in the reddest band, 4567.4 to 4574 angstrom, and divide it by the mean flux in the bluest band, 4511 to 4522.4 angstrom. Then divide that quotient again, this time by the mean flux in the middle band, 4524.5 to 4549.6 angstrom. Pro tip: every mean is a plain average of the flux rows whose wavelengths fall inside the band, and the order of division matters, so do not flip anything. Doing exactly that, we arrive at 0.066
